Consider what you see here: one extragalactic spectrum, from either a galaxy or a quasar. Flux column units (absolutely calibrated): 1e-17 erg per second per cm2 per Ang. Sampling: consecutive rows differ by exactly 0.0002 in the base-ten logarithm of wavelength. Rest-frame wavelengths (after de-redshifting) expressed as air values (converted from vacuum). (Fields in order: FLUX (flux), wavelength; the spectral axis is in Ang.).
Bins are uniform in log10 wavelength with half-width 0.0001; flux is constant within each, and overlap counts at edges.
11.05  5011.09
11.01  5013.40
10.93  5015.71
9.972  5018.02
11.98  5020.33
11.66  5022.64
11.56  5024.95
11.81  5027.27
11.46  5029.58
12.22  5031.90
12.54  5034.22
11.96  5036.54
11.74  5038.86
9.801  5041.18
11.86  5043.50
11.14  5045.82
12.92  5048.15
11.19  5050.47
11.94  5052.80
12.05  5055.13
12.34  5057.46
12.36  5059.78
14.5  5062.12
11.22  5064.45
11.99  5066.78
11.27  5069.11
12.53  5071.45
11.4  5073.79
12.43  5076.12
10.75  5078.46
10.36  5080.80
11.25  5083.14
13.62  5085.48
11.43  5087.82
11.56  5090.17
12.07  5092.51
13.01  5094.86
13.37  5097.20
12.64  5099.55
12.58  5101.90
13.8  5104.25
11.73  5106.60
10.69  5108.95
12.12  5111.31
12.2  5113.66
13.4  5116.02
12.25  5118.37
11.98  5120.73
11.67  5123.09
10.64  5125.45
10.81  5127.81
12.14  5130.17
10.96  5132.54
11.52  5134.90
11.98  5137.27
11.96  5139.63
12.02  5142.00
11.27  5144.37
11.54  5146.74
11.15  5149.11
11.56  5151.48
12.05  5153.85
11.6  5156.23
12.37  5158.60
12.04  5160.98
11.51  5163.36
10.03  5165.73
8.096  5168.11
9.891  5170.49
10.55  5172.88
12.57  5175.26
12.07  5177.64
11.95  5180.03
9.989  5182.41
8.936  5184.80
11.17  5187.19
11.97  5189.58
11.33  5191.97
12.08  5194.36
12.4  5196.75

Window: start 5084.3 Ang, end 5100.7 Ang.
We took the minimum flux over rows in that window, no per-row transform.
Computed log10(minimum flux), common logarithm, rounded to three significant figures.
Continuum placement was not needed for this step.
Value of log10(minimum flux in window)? 1.06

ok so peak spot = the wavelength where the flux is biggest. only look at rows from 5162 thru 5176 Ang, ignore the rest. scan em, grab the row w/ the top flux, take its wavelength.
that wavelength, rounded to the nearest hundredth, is 5175.26 Ang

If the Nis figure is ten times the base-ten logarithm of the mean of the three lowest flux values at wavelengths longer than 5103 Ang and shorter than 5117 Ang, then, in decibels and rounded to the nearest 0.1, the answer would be 10.6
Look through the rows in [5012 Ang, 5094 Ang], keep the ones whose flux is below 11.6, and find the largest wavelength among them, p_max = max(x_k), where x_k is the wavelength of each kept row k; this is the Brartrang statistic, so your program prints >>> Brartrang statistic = 5090.17 Ang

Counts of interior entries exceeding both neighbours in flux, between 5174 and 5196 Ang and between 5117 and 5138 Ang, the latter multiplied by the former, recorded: 1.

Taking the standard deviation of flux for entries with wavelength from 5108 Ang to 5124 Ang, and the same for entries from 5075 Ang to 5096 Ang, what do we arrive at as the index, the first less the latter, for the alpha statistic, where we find -0.25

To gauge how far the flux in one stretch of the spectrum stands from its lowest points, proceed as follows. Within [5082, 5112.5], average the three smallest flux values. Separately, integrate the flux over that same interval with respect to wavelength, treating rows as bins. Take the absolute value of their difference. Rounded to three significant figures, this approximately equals 364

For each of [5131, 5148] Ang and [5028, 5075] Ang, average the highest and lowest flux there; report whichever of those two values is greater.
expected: 12.2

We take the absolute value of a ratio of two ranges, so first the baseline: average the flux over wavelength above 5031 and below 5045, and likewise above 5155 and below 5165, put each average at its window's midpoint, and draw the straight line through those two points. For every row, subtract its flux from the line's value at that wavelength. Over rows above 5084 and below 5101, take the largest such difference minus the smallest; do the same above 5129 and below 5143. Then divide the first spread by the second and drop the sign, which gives 1.9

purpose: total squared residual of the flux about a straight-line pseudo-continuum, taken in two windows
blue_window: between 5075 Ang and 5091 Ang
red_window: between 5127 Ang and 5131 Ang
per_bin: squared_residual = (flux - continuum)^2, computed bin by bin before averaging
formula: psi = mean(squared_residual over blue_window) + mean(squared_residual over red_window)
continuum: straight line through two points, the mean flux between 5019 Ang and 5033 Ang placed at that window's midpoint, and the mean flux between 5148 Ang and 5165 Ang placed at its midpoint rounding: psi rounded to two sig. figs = 1.6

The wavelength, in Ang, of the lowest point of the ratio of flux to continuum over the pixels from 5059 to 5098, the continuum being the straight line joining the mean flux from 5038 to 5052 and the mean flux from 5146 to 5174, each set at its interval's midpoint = 5080.80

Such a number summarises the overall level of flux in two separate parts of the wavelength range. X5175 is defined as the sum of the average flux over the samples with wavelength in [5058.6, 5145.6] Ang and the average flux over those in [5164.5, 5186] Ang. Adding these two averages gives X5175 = 22.4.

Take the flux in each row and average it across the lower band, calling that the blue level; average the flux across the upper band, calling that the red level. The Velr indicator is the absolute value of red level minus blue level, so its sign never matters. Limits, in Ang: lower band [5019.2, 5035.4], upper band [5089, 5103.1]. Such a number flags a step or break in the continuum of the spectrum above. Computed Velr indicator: 0.65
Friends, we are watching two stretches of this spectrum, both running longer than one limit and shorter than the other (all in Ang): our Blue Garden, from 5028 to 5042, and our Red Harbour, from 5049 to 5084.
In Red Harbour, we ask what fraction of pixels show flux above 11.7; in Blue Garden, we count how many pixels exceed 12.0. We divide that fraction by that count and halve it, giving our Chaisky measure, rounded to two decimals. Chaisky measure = 0.13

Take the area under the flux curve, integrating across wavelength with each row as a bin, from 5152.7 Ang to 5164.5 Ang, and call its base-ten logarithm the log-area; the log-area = 2.15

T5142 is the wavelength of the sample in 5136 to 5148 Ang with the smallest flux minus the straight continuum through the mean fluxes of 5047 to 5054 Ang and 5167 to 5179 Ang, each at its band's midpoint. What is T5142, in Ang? 5144.37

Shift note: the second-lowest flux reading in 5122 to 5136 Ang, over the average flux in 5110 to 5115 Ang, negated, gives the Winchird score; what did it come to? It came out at -0.89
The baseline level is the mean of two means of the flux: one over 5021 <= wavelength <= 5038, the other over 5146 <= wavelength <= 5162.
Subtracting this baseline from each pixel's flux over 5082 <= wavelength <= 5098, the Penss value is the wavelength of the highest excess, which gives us 5085.48 Ang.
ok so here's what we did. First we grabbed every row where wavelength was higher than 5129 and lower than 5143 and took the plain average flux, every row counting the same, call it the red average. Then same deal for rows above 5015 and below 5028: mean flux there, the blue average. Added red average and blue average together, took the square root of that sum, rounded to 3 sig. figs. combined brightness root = 4.80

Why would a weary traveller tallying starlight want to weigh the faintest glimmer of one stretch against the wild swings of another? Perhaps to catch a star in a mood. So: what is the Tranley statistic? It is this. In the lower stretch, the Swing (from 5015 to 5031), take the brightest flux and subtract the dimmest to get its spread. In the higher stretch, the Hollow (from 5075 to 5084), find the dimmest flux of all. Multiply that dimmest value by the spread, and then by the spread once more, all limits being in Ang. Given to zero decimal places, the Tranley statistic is 42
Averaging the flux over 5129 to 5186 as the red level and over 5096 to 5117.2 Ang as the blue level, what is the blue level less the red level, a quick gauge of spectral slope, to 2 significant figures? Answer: 1.3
